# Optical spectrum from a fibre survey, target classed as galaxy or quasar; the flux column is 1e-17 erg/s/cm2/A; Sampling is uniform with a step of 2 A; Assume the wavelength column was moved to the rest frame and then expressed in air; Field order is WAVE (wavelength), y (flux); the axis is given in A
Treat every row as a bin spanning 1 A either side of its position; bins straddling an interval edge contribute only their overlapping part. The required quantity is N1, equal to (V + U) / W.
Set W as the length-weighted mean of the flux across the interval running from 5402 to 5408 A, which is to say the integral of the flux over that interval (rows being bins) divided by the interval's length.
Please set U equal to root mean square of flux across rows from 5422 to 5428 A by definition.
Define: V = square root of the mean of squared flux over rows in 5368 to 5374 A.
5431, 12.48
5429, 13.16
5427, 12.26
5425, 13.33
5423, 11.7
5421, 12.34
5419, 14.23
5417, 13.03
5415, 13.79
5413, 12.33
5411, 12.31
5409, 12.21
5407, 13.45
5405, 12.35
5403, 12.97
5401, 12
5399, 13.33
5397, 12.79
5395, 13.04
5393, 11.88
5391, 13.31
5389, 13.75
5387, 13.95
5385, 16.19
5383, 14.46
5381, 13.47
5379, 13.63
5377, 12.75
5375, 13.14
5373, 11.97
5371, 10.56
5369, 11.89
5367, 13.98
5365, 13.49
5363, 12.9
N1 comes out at 1.85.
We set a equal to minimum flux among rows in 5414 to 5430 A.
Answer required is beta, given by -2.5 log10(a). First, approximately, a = 11.7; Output -2.67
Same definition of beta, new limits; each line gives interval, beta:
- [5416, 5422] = -2.73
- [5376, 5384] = -2.76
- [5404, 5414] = -2.72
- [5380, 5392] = -2.81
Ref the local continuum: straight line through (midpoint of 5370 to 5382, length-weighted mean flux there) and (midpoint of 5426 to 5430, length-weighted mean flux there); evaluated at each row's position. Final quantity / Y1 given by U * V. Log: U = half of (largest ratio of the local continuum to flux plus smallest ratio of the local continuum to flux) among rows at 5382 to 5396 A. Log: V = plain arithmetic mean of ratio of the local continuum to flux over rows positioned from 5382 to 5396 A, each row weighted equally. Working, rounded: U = 0.92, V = 0.92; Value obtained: 0.85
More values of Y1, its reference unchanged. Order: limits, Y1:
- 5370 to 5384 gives 1.02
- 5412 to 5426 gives 0.97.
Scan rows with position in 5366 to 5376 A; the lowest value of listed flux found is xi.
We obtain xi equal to 10.56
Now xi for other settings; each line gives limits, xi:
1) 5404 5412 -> 12.21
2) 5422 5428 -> 11.7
